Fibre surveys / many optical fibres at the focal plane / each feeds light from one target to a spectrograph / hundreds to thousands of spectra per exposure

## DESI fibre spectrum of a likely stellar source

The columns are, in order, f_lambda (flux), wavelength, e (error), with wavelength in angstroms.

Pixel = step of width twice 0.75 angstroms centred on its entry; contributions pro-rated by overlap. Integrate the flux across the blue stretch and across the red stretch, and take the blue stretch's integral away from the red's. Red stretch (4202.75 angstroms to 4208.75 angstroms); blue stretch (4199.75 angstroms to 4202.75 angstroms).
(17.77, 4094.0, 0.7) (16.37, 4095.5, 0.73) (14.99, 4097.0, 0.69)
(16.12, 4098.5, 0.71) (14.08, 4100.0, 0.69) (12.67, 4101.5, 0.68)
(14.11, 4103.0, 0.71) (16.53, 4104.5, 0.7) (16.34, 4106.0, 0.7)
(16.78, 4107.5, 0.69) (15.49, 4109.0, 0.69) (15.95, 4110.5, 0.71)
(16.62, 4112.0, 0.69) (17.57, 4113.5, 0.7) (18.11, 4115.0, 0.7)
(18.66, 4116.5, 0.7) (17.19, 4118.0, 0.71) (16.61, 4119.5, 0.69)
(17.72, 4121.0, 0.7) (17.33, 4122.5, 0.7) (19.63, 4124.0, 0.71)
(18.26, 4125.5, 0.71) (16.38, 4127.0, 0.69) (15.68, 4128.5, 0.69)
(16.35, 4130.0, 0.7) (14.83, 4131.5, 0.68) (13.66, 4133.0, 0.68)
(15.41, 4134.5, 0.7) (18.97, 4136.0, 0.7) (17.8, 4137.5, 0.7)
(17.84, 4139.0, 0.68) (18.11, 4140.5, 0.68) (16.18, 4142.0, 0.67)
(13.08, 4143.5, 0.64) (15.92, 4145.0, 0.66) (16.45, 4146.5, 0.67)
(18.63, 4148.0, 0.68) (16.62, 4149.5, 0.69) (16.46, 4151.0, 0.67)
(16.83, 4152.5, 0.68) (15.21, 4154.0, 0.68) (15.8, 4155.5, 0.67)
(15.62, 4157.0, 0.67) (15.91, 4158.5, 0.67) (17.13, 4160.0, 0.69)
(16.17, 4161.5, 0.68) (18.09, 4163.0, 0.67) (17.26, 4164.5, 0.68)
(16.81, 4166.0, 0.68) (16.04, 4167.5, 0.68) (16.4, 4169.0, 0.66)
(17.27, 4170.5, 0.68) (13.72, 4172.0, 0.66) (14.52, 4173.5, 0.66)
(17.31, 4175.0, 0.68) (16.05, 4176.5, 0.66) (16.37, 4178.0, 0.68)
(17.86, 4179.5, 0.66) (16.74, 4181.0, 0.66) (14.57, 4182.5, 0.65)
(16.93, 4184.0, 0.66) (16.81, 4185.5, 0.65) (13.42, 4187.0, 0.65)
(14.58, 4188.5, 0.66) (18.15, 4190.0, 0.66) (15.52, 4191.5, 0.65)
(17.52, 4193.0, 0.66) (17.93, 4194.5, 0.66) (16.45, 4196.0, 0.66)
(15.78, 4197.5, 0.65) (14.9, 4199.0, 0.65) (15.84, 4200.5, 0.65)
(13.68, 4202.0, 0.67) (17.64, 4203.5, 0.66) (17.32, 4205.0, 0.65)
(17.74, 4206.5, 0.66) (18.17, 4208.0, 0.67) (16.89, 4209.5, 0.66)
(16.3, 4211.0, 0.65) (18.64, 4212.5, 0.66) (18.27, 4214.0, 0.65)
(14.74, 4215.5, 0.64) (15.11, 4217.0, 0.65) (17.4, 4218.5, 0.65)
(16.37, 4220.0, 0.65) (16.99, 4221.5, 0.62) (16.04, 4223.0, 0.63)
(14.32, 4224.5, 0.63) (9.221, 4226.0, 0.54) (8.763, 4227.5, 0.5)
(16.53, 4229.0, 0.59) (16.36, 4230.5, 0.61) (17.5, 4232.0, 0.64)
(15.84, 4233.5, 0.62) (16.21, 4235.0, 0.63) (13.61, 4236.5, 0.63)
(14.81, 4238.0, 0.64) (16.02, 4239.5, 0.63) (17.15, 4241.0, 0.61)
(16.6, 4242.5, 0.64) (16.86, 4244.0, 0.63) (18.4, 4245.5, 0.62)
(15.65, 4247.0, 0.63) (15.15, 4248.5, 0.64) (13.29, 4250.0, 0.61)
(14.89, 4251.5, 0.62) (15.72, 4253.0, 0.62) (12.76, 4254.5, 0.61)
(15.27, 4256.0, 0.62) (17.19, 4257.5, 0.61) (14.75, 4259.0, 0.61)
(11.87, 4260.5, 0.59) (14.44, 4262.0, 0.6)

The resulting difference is 62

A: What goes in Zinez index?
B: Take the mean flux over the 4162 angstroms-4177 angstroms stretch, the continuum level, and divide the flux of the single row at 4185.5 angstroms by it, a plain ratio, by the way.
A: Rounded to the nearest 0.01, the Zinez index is 1.03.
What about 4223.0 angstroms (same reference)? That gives 0.98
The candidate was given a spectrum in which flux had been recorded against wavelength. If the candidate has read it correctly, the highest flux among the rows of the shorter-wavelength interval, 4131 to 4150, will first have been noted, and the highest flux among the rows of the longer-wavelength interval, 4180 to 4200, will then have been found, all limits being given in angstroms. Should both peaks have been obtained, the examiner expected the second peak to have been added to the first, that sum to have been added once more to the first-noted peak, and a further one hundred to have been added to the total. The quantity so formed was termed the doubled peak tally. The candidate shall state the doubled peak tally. 156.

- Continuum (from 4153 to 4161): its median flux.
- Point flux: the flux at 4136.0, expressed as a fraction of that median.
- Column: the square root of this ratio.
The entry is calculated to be 1.10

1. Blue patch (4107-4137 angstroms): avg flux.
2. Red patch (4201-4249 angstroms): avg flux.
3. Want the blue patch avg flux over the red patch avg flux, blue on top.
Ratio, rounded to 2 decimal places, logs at 1.06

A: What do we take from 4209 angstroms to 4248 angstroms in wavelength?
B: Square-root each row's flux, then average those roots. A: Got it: 3.96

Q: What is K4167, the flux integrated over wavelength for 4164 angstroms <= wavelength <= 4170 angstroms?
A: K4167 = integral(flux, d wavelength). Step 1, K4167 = 100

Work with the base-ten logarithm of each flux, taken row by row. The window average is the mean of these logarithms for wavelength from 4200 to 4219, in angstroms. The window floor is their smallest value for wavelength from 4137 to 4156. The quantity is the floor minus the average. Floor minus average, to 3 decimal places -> -0.106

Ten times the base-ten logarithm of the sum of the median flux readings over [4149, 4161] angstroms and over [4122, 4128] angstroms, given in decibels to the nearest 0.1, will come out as 15.3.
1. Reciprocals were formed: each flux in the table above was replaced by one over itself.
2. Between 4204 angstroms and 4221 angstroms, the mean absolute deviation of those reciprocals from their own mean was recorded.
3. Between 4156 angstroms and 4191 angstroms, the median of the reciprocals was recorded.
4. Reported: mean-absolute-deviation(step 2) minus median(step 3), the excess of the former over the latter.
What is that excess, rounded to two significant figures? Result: -0.057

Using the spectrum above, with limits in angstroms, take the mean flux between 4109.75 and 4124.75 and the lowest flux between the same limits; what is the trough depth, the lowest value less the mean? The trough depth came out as -1.6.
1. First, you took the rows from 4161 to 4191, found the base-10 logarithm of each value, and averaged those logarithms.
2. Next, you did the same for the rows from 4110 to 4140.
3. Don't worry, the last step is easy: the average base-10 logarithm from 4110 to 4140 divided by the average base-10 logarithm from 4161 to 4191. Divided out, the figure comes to 1.02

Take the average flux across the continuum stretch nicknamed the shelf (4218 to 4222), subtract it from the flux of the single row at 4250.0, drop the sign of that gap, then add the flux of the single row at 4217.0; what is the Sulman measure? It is 18.7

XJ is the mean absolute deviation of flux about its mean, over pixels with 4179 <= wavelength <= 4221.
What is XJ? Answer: 1.2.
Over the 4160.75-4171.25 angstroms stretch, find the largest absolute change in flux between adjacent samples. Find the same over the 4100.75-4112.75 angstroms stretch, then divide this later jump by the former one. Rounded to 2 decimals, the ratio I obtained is 1.26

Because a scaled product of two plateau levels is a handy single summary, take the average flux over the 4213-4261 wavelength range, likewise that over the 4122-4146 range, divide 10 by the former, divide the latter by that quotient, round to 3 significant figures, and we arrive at 25.4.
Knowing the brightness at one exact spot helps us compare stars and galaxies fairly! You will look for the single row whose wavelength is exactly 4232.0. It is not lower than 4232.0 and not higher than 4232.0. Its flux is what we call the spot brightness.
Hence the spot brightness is 17.5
